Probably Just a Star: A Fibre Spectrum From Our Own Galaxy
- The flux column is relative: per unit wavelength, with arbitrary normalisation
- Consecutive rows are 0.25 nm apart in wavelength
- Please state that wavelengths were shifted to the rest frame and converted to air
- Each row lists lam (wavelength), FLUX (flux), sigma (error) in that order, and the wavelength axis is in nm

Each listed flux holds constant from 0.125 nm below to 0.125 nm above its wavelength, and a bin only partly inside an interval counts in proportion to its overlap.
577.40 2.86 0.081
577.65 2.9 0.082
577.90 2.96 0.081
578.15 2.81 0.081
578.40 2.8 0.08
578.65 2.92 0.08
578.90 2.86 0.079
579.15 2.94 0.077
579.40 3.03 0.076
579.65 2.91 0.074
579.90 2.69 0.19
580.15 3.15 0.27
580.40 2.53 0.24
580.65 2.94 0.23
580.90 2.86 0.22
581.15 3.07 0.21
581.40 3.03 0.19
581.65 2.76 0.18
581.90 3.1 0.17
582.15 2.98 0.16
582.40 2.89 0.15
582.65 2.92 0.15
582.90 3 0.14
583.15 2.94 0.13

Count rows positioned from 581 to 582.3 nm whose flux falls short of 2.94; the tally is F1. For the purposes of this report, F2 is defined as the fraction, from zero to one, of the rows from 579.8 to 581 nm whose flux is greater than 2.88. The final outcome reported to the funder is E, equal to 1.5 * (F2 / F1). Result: 0.60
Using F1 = 1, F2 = 0.40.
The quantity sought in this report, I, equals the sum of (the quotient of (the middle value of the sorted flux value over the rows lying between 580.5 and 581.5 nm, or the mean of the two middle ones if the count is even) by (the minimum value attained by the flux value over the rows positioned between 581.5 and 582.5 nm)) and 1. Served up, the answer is 2.08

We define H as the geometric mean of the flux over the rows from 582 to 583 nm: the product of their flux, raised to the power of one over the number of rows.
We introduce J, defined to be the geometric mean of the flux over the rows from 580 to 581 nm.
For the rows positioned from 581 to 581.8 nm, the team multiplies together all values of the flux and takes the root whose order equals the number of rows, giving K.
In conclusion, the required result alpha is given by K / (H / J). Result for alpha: 2.86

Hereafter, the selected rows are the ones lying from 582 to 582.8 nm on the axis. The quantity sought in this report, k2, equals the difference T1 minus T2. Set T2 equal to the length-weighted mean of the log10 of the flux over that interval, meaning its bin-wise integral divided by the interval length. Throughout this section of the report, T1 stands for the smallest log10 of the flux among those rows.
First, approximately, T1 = 0.461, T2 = 0.468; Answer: -0.0070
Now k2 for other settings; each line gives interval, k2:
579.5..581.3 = -0.0557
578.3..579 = -0.0095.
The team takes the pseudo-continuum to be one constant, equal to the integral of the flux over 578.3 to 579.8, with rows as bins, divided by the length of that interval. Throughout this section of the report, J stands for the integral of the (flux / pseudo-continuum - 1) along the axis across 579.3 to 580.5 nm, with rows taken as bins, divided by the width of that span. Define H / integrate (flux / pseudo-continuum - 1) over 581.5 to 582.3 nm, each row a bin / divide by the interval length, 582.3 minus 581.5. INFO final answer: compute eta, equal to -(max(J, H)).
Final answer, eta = -0.0135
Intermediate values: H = 0.014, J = -0.015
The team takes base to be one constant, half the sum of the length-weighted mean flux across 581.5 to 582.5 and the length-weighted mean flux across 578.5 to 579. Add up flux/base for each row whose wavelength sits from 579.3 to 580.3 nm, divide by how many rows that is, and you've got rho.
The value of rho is 1.01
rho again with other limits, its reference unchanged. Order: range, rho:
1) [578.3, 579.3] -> 0.99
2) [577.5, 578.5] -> 0.98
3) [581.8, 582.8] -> 1.02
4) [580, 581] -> 0.99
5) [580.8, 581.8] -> 1.01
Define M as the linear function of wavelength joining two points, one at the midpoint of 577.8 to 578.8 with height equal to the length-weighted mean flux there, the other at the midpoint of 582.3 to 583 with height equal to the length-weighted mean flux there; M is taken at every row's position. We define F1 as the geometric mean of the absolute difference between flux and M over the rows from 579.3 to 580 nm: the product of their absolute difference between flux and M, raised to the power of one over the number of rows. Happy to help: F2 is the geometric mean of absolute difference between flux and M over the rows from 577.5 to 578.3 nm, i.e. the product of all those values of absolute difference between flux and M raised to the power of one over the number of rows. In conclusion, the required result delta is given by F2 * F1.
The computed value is 0.0050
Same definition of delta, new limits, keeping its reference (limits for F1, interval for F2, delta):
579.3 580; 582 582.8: 0.0027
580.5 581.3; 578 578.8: 0.0037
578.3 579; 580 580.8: 0.0058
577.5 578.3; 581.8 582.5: 0.0044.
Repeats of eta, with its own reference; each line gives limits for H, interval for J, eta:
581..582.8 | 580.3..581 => -0.0190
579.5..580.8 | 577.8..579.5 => 0.0028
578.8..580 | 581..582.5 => -0.0217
